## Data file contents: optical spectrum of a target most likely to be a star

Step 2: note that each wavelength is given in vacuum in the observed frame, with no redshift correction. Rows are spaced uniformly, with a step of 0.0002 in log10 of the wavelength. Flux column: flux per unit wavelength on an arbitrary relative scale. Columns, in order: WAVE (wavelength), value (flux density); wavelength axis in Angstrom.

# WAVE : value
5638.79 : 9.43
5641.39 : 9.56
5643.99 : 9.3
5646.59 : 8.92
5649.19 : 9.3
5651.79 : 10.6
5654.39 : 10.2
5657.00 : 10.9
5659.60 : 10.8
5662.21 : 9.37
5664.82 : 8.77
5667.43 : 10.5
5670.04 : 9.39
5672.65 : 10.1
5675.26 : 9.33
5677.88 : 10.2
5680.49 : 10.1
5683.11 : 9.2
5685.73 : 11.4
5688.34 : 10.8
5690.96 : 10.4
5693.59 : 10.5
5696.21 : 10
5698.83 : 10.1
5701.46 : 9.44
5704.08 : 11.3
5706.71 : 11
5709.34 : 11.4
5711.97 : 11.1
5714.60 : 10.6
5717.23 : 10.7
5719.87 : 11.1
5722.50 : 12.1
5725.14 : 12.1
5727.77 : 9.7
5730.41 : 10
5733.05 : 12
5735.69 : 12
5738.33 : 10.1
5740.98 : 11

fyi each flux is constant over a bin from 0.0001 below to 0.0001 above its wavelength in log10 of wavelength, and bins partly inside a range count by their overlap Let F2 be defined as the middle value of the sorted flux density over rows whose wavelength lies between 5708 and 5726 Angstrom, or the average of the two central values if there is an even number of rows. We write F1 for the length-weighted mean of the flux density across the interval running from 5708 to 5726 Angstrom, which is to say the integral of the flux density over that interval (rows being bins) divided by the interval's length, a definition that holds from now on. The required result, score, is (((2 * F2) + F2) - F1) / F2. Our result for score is 1.98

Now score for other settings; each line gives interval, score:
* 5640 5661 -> 1.99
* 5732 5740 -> 2.06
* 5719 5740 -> 2.04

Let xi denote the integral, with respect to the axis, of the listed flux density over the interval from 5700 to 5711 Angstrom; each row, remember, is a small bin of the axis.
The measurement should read 119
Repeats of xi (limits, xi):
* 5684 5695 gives 118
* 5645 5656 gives 108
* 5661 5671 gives 95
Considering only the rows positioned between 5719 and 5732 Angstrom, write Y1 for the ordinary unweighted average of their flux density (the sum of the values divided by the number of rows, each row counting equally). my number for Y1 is 11.0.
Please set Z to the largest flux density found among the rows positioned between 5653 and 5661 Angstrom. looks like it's 10.9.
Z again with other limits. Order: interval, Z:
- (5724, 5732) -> 12.1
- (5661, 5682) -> 10.5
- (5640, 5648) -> 9.56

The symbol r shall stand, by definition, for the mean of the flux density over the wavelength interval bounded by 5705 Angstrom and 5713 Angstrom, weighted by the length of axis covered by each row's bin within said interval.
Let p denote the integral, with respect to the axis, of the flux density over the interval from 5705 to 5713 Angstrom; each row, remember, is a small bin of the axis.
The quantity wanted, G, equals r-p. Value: -78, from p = 89.4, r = 11.2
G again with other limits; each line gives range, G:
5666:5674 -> -70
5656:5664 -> -72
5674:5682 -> -69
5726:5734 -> -74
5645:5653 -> -67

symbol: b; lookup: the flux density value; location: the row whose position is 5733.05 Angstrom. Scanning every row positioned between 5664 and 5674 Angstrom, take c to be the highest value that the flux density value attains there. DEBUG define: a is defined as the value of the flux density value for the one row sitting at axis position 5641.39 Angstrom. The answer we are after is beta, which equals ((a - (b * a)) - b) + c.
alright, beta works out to -107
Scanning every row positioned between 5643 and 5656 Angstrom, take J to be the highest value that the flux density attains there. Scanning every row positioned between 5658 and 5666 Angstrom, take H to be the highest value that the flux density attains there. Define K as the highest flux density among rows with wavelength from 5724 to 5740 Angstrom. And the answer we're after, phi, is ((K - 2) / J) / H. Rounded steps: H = 10.8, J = 10.6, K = 12.1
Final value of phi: 0.088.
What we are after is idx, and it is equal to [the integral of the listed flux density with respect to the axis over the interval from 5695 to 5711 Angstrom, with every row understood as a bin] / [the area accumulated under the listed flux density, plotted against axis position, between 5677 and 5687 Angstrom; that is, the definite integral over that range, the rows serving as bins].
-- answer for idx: 1.7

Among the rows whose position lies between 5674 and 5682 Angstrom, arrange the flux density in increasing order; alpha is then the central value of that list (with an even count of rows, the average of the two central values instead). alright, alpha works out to 10.10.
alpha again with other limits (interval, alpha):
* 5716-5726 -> 11.60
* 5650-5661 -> 10.70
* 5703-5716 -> 11.10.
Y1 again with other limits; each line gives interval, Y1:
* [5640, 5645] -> 9.4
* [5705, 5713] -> 11.2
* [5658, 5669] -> 9.9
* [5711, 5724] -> 11.1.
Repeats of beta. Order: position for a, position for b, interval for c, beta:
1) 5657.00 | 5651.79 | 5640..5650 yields -106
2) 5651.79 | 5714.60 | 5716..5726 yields -100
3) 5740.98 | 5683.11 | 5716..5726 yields -87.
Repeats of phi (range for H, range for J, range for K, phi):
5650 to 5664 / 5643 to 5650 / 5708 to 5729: 0.100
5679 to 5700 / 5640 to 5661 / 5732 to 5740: 0.080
